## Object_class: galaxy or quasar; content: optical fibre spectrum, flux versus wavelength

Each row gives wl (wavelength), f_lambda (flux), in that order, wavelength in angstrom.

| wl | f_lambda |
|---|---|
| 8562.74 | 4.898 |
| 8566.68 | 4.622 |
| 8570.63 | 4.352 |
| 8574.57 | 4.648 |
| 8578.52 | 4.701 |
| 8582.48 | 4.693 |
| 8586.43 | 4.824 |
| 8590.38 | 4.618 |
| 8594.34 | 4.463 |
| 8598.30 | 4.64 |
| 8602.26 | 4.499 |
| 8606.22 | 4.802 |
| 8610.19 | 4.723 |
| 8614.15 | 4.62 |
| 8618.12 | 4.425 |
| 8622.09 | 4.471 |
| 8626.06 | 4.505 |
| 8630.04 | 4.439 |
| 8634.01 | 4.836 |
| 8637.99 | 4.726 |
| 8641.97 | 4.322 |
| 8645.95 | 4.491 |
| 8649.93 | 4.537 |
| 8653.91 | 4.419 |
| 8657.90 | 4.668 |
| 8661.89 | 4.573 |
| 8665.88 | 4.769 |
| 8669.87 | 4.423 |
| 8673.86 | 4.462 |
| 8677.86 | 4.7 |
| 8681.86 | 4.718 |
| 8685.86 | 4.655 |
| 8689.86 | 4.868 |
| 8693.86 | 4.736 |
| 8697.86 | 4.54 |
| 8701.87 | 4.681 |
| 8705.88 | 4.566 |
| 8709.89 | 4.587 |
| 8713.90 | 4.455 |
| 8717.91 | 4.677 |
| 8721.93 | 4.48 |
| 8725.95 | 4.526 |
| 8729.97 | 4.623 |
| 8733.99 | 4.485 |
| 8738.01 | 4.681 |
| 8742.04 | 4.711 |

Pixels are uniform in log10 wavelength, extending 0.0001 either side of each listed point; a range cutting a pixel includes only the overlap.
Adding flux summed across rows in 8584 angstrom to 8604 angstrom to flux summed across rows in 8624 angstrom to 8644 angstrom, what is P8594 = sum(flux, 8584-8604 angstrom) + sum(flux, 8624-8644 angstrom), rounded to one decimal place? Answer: 45.9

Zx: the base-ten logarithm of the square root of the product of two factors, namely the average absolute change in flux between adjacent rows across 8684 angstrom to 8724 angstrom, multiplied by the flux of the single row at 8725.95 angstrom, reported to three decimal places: -0.081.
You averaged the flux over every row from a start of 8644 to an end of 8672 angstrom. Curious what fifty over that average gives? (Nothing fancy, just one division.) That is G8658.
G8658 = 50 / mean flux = 11.0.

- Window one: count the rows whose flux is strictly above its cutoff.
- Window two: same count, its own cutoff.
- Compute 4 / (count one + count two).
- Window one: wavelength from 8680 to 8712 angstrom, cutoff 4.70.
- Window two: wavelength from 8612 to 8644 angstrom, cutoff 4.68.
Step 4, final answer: 0.80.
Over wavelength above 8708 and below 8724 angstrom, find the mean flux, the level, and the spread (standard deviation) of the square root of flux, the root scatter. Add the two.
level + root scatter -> 4.57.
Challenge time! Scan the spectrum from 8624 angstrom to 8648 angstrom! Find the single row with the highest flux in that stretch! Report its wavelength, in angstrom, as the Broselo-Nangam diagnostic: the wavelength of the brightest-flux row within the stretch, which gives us 8634.01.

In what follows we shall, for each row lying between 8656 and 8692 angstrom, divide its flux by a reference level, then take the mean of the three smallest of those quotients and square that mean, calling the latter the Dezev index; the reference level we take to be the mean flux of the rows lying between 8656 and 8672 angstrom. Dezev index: 0.948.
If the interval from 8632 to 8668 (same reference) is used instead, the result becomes 0.916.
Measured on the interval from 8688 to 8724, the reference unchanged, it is 0.950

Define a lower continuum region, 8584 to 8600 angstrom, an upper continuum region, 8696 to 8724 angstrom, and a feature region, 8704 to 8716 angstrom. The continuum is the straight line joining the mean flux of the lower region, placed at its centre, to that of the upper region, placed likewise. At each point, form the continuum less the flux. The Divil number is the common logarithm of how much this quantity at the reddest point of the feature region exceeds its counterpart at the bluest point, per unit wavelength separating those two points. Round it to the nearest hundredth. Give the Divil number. -1.88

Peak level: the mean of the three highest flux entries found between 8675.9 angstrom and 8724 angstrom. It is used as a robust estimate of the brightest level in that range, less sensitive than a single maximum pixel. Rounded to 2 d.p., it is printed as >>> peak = 4.77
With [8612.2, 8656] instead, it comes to 4.73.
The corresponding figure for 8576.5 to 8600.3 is 4.74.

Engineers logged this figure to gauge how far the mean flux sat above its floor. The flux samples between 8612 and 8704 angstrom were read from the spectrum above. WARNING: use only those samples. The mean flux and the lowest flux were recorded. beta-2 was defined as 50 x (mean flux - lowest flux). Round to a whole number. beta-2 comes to 13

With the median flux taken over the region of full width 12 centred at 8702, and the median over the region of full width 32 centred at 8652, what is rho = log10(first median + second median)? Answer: 0.960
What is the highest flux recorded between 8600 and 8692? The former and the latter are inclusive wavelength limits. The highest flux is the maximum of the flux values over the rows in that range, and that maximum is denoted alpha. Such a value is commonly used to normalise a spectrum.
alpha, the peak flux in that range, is 4.868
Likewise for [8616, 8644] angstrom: 4.836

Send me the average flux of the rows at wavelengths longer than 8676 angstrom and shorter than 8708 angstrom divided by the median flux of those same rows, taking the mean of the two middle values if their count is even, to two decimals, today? 1.00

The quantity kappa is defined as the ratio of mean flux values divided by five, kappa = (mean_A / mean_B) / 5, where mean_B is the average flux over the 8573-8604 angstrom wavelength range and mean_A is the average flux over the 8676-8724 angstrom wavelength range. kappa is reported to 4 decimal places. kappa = 0.2001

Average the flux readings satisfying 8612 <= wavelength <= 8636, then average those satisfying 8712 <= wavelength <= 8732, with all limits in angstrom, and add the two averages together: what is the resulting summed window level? 9.10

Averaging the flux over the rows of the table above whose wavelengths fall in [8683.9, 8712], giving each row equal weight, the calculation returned 4.66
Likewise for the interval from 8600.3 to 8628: 4.58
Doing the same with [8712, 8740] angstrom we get 4.56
